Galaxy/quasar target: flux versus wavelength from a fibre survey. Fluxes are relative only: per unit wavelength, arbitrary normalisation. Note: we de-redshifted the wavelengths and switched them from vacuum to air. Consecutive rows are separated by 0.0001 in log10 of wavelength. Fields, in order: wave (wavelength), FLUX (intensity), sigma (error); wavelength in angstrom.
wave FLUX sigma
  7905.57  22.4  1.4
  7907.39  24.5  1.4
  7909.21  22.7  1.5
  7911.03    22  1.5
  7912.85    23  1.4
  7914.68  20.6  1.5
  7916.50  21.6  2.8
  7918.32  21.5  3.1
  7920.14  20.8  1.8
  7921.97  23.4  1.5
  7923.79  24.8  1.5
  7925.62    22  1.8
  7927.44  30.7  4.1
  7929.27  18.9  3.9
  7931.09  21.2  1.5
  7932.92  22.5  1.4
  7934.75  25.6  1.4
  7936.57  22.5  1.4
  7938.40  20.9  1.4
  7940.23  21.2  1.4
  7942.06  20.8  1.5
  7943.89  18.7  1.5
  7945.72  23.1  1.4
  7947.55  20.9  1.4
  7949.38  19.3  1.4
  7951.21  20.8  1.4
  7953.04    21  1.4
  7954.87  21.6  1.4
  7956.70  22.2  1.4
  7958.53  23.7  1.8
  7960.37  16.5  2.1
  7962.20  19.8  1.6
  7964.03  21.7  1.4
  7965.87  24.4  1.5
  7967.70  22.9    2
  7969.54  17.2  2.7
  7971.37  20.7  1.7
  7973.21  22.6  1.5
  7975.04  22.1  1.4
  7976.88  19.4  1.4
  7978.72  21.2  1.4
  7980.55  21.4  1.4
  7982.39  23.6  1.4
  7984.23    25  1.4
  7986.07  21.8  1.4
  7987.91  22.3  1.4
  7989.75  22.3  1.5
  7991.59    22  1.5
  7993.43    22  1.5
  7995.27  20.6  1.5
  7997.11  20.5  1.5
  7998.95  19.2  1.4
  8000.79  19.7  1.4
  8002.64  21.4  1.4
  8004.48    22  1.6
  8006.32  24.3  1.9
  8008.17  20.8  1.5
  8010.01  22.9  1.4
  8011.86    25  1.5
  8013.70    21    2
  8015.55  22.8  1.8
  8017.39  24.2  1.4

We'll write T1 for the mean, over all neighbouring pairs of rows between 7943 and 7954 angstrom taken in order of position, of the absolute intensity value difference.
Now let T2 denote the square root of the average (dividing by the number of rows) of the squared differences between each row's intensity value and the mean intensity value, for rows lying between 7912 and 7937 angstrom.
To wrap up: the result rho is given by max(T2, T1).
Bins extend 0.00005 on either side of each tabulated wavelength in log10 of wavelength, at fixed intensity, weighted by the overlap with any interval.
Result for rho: 2.7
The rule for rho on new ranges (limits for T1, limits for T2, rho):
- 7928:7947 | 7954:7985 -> 2.2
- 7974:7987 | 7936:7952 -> 1.9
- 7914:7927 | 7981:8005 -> 1.5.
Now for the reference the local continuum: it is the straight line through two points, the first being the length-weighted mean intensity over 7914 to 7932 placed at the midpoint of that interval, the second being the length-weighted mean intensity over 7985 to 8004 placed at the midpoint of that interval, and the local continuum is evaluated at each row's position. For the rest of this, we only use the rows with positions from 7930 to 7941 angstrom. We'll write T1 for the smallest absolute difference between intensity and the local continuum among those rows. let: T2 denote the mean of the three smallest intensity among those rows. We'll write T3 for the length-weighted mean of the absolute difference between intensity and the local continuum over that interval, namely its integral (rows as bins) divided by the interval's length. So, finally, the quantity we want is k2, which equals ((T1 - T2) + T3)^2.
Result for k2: 390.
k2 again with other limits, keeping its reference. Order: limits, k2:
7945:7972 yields 249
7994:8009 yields 341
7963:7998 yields 312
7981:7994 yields 408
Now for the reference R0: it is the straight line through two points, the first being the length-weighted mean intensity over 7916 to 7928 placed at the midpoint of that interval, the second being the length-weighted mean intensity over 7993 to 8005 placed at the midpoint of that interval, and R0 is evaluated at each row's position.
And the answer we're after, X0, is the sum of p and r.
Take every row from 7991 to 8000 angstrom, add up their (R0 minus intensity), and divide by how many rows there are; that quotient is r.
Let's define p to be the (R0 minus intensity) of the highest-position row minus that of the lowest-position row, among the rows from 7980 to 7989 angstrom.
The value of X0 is -1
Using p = -1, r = 0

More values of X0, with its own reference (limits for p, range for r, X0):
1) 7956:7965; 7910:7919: 2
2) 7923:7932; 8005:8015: 1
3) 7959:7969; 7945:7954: -5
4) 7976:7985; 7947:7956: -4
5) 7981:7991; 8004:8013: -2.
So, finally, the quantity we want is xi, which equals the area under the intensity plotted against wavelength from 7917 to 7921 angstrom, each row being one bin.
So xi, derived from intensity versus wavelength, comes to 85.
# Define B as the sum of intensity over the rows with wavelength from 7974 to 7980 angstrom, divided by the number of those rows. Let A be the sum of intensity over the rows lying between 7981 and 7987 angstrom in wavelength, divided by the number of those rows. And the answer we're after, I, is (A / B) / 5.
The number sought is 0.225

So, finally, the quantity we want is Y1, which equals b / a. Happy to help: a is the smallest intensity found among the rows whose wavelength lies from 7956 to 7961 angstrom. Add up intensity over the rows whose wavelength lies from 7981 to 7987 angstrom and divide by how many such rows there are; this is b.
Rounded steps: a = 16.5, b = 23.5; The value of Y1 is 1.42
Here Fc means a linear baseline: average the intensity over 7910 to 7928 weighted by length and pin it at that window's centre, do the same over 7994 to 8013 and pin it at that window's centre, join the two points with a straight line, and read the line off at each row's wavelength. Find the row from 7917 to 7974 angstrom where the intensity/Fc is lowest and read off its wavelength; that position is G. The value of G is 7960.37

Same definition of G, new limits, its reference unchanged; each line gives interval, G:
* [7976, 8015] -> 7976.88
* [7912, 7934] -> 7929.27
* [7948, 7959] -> 7949.38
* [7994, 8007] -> 7998.95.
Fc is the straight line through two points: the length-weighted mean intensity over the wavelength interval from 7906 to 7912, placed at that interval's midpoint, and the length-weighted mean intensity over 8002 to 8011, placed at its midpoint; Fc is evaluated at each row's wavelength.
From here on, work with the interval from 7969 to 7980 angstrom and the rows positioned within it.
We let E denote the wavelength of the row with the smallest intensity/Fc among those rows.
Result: 7969.54 angstrom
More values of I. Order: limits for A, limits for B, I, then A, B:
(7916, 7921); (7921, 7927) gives 0.182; 21.3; 23.4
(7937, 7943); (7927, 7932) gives 0.178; 21.0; 23.6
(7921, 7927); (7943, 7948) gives 0.224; 23.4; 20.9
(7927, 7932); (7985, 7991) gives 0.213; 23.6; 22.1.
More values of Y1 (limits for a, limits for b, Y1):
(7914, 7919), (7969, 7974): 0.98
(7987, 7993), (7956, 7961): 0.95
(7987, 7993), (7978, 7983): 1.00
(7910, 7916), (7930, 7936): 1.12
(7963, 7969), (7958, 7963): 0.92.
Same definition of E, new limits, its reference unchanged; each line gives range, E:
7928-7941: 7929.27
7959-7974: 7960.37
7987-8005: 7998.95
